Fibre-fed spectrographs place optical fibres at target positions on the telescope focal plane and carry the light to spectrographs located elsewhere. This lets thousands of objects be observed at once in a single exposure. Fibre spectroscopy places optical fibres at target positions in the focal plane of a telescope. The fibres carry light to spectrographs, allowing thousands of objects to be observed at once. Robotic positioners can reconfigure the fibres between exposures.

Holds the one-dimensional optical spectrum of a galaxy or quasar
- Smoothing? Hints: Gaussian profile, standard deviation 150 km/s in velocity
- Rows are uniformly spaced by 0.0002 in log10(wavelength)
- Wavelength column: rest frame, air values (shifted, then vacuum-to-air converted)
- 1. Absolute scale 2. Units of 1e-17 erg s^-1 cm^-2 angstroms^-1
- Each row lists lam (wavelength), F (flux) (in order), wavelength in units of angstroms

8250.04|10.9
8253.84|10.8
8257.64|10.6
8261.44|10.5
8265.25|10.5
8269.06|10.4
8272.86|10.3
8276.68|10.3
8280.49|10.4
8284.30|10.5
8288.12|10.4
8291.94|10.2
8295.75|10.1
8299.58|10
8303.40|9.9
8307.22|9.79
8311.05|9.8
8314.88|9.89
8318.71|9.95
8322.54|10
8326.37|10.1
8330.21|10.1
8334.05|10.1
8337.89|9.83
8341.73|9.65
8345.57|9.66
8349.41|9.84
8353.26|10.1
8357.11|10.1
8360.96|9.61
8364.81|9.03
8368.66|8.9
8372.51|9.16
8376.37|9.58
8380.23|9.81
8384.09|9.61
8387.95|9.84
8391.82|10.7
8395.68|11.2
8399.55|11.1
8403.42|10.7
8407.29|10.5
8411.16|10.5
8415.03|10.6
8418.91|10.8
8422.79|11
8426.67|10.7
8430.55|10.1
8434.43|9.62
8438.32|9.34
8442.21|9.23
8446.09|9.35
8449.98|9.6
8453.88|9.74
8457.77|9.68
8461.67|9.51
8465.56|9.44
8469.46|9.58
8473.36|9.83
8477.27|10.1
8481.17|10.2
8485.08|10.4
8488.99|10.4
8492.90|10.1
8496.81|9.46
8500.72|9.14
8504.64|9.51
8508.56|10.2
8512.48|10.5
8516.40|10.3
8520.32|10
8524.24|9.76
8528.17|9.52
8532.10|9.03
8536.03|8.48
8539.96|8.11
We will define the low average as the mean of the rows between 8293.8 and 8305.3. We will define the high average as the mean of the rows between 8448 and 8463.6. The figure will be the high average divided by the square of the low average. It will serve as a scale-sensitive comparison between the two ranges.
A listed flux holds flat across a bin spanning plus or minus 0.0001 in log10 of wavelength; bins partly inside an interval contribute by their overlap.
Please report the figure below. 0.096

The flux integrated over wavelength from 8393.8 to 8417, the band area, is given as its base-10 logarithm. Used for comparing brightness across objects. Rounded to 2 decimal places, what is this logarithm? 2.40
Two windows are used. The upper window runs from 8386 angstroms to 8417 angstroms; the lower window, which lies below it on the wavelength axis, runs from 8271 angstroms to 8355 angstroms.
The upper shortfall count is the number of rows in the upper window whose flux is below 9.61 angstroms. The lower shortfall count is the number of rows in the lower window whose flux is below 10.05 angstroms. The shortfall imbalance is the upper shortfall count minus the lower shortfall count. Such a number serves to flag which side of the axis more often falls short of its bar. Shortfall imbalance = -11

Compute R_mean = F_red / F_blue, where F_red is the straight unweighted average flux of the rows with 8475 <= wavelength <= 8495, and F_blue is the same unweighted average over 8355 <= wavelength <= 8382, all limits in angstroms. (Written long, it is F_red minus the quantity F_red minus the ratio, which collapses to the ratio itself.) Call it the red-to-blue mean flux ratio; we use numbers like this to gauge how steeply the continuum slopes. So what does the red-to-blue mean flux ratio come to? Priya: 1.08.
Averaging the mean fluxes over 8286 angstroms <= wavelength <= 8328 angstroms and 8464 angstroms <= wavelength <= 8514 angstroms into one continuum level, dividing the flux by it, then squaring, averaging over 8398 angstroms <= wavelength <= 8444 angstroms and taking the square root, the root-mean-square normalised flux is 1.04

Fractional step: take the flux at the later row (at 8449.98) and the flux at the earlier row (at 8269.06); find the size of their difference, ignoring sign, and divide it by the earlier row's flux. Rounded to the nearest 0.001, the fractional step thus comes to 0.077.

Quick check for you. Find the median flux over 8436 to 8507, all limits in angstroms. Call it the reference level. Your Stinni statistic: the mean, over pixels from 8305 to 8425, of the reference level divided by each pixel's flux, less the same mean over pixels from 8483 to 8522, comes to 0.00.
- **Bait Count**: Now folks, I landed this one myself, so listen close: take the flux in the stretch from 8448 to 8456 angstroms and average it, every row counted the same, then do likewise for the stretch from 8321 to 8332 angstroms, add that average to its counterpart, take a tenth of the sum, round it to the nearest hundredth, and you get 1.97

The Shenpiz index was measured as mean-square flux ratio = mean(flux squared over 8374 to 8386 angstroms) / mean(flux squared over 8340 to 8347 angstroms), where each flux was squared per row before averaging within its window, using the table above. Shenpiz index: 1.00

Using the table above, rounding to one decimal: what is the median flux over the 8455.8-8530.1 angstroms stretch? 9.8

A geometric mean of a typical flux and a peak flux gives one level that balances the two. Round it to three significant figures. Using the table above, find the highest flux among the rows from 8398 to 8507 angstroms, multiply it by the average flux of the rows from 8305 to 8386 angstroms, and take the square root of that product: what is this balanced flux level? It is 10.4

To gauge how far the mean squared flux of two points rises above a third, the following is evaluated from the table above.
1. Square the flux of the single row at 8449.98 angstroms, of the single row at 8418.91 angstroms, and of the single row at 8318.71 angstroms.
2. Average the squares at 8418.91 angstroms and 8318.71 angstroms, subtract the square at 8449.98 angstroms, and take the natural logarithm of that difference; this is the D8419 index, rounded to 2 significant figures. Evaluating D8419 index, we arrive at 2.8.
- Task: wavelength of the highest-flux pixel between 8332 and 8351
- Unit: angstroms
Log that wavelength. 8334.05 angstroms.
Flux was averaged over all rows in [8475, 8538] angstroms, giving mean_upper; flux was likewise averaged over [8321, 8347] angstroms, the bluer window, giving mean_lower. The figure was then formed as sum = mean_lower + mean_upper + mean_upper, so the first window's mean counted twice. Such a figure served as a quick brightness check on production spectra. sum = 29.56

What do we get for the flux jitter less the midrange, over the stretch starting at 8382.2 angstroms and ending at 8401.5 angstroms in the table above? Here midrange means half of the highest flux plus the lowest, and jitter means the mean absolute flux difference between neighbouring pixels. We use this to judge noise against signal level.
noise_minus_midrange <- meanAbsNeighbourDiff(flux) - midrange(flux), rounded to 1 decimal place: -10.0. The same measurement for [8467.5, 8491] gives -9.8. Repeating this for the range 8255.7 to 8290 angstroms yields -10.4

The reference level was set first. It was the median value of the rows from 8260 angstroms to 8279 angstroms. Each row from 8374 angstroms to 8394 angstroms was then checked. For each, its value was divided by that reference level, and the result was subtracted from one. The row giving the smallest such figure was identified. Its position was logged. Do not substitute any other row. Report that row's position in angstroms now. 8391.82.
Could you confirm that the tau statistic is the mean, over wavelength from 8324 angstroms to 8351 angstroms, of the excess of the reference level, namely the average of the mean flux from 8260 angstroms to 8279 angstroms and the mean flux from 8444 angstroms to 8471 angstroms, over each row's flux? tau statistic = 0.1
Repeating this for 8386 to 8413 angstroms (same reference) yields -0.7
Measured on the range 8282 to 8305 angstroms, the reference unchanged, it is -0.2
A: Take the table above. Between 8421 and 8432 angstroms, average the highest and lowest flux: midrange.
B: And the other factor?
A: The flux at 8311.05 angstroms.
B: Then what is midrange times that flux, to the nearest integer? 103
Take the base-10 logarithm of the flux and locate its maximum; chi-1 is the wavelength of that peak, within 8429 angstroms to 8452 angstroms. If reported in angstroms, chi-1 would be 8430.55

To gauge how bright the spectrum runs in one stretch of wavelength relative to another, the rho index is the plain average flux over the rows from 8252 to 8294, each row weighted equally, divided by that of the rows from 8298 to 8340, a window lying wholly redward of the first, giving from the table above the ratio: 1.05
